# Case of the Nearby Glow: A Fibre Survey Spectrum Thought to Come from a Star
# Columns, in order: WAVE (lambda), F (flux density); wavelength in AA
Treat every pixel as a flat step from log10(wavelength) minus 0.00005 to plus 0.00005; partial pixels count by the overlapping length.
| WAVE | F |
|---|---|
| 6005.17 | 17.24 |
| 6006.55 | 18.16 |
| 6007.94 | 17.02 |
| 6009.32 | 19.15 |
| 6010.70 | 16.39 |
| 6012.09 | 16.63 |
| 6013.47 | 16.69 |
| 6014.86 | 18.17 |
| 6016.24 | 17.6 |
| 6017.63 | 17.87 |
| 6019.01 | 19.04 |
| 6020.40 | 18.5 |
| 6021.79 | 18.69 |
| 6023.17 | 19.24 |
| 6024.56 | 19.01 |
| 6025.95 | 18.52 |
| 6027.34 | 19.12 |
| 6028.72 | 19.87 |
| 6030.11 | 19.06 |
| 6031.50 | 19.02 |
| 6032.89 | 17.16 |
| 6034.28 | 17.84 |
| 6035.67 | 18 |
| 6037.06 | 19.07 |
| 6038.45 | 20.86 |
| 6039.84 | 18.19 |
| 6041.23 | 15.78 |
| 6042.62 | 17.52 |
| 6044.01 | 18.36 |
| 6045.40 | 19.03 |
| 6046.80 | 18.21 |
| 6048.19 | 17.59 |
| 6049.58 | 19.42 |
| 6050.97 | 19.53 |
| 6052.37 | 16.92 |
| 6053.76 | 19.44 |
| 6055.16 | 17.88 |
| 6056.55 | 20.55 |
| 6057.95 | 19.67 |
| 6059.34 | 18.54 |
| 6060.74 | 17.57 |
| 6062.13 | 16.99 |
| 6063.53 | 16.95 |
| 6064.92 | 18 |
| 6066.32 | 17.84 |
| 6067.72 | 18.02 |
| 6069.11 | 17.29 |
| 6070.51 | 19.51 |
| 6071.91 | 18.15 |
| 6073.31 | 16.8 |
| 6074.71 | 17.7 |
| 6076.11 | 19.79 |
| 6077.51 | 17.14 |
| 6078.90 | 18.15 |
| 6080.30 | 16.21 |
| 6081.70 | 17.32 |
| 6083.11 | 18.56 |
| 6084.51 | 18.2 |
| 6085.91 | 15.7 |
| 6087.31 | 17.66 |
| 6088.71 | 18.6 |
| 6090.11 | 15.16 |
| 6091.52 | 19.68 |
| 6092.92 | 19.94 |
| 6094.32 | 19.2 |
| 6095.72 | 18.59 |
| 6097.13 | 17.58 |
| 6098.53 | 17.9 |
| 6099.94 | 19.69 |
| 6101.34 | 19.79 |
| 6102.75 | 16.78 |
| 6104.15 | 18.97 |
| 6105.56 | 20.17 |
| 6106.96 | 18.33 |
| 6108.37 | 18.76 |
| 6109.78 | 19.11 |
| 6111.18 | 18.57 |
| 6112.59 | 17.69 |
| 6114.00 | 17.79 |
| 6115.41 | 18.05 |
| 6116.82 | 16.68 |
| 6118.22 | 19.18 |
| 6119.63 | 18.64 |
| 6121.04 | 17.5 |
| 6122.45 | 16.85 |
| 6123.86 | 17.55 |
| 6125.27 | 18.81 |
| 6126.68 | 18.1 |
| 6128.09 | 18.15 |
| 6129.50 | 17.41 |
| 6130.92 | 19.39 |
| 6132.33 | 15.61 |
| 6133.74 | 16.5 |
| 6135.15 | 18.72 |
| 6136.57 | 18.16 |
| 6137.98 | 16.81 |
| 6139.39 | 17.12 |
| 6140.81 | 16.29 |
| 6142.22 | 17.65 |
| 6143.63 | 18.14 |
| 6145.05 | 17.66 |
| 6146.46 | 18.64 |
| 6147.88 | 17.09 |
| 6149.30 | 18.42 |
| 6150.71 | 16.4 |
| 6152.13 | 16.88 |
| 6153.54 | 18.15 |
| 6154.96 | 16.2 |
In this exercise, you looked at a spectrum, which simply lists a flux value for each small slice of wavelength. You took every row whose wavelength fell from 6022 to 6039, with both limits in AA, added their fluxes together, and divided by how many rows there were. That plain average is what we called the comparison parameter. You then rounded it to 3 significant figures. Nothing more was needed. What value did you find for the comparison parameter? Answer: 18.9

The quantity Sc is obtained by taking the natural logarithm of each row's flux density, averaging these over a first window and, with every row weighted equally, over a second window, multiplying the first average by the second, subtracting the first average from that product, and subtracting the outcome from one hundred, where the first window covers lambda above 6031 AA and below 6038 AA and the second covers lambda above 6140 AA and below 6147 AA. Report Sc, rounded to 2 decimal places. 94.57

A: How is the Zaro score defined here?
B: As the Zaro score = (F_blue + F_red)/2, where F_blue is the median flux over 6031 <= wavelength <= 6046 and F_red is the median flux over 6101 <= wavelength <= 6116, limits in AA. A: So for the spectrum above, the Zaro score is 18.4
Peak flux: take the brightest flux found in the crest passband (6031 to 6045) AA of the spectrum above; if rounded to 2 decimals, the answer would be 20.86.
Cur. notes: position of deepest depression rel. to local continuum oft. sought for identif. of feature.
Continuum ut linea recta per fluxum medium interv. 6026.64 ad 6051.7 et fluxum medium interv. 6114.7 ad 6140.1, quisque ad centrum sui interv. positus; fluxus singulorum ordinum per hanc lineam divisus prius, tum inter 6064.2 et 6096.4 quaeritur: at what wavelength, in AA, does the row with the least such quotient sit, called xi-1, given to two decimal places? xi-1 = 6090.11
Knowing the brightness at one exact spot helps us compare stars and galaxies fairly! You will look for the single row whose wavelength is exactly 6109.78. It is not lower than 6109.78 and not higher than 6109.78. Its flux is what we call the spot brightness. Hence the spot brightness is 19.11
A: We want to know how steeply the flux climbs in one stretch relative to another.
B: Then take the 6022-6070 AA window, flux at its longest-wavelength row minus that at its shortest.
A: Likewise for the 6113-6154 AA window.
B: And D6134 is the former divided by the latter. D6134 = -5.42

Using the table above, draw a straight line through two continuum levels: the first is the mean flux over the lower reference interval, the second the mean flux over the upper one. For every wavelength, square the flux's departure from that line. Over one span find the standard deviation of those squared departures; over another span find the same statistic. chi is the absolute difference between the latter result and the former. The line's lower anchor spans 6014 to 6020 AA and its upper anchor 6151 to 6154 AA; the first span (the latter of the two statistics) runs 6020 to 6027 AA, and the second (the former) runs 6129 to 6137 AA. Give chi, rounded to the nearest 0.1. 1.0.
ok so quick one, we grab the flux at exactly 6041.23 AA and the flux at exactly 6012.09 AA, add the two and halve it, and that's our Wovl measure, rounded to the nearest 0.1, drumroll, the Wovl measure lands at 16.2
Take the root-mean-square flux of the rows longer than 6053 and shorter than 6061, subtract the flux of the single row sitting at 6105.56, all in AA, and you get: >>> -1.2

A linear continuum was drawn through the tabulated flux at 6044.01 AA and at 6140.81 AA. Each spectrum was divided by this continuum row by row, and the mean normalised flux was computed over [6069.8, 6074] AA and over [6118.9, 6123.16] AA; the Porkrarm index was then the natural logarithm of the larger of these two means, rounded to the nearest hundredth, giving 0.06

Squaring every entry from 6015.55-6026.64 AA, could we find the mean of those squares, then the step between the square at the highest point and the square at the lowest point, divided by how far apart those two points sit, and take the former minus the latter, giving 341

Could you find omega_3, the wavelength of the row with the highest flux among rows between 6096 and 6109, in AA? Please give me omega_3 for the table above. 6105.56 AA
